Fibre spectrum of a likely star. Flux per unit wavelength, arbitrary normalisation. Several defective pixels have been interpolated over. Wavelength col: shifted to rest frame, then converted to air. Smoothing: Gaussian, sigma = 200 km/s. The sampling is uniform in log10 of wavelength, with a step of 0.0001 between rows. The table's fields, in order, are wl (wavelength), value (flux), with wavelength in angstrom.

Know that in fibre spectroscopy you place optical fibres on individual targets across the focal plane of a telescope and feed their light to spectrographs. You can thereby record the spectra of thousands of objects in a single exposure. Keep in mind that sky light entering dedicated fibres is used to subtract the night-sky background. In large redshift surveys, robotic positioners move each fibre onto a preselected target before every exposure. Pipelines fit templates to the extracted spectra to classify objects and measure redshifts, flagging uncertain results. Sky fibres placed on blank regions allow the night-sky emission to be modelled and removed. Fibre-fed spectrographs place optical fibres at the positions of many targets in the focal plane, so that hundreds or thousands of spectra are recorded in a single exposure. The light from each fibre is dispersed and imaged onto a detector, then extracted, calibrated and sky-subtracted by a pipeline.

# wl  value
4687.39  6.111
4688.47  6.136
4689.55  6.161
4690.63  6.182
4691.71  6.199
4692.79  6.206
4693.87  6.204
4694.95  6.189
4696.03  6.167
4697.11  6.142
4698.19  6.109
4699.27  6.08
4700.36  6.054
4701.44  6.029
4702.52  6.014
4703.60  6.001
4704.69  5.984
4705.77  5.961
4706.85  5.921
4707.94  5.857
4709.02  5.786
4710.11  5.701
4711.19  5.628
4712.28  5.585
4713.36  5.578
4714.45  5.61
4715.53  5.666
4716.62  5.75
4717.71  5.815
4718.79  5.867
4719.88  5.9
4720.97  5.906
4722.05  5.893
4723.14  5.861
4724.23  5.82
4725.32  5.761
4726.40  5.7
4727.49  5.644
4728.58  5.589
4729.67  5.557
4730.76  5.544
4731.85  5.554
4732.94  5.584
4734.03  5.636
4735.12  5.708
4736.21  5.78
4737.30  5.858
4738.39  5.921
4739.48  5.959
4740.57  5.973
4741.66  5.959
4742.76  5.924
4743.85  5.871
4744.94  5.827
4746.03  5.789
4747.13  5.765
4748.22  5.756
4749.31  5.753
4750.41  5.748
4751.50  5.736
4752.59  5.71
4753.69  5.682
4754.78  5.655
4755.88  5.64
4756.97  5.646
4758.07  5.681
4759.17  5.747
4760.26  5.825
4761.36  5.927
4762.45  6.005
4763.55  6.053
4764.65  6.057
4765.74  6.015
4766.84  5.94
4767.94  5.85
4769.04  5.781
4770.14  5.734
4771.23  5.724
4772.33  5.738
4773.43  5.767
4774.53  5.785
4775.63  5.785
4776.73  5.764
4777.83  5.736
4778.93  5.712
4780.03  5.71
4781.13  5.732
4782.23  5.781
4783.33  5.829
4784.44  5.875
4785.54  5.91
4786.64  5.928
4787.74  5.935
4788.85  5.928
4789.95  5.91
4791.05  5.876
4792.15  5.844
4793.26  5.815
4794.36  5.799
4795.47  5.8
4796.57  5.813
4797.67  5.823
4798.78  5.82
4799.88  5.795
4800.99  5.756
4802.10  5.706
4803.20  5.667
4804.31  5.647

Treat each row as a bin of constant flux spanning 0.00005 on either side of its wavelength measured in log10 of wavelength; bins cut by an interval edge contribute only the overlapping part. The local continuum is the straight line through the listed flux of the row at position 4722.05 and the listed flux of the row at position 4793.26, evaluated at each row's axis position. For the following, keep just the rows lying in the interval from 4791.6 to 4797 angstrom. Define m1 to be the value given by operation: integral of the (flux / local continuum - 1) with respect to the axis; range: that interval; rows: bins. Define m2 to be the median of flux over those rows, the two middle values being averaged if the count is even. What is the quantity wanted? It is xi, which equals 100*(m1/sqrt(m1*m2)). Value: 0.8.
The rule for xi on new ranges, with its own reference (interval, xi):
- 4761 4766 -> 15.4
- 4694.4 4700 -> 18.2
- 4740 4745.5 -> 8.0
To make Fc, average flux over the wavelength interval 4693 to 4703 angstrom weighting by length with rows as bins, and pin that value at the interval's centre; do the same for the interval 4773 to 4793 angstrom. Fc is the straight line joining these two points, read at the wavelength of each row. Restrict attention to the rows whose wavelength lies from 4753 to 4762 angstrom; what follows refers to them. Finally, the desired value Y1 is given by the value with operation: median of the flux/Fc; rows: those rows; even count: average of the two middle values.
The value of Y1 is 0.96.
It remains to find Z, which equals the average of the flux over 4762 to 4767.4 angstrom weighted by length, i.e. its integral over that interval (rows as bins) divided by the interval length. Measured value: 6.0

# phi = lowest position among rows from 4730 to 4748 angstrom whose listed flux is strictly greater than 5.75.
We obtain 4736.21 angstrom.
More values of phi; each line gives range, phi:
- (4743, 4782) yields 4743.85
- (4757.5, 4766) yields 4760.26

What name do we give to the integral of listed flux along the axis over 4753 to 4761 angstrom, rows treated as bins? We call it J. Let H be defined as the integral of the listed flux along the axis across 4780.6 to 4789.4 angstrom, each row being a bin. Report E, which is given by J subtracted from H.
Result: 6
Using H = 52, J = 46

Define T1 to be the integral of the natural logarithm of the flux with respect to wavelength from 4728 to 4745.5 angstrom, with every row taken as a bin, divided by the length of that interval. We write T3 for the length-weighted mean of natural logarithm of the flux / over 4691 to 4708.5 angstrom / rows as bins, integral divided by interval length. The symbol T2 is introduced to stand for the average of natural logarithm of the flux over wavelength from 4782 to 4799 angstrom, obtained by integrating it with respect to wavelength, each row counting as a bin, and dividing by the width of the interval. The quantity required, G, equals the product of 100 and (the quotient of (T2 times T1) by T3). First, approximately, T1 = 1.752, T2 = 1.77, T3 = 1.80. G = 171.6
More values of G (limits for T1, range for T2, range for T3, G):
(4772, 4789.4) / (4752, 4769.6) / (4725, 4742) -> 177.4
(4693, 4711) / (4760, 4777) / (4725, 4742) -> 181.6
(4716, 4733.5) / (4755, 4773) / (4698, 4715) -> 174.0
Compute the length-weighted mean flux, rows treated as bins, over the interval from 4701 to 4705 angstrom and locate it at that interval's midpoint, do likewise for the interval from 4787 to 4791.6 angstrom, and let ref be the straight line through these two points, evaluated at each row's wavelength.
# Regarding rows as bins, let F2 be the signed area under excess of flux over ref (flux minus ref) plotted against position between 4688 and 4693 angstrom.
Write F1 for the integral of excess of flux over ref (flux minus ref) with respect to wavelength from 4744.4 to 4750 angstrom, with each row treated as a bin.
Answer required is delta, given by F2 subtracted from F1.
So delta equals -1.8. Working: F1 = -1.0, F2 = 0.8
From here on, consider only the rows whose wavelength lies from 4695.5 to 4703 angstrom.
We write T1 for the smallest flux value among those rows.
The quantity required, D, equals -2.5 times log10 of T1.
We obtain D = -1.948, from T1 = 6.014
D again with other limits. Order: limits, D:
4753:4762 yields -1.878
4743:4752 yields -1.897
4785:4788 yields -1.929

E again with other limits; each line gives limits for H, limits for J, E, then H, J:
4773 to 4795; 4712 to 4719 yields 88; 128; 40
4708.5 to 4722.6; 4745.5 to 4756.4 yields 19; 81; 62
